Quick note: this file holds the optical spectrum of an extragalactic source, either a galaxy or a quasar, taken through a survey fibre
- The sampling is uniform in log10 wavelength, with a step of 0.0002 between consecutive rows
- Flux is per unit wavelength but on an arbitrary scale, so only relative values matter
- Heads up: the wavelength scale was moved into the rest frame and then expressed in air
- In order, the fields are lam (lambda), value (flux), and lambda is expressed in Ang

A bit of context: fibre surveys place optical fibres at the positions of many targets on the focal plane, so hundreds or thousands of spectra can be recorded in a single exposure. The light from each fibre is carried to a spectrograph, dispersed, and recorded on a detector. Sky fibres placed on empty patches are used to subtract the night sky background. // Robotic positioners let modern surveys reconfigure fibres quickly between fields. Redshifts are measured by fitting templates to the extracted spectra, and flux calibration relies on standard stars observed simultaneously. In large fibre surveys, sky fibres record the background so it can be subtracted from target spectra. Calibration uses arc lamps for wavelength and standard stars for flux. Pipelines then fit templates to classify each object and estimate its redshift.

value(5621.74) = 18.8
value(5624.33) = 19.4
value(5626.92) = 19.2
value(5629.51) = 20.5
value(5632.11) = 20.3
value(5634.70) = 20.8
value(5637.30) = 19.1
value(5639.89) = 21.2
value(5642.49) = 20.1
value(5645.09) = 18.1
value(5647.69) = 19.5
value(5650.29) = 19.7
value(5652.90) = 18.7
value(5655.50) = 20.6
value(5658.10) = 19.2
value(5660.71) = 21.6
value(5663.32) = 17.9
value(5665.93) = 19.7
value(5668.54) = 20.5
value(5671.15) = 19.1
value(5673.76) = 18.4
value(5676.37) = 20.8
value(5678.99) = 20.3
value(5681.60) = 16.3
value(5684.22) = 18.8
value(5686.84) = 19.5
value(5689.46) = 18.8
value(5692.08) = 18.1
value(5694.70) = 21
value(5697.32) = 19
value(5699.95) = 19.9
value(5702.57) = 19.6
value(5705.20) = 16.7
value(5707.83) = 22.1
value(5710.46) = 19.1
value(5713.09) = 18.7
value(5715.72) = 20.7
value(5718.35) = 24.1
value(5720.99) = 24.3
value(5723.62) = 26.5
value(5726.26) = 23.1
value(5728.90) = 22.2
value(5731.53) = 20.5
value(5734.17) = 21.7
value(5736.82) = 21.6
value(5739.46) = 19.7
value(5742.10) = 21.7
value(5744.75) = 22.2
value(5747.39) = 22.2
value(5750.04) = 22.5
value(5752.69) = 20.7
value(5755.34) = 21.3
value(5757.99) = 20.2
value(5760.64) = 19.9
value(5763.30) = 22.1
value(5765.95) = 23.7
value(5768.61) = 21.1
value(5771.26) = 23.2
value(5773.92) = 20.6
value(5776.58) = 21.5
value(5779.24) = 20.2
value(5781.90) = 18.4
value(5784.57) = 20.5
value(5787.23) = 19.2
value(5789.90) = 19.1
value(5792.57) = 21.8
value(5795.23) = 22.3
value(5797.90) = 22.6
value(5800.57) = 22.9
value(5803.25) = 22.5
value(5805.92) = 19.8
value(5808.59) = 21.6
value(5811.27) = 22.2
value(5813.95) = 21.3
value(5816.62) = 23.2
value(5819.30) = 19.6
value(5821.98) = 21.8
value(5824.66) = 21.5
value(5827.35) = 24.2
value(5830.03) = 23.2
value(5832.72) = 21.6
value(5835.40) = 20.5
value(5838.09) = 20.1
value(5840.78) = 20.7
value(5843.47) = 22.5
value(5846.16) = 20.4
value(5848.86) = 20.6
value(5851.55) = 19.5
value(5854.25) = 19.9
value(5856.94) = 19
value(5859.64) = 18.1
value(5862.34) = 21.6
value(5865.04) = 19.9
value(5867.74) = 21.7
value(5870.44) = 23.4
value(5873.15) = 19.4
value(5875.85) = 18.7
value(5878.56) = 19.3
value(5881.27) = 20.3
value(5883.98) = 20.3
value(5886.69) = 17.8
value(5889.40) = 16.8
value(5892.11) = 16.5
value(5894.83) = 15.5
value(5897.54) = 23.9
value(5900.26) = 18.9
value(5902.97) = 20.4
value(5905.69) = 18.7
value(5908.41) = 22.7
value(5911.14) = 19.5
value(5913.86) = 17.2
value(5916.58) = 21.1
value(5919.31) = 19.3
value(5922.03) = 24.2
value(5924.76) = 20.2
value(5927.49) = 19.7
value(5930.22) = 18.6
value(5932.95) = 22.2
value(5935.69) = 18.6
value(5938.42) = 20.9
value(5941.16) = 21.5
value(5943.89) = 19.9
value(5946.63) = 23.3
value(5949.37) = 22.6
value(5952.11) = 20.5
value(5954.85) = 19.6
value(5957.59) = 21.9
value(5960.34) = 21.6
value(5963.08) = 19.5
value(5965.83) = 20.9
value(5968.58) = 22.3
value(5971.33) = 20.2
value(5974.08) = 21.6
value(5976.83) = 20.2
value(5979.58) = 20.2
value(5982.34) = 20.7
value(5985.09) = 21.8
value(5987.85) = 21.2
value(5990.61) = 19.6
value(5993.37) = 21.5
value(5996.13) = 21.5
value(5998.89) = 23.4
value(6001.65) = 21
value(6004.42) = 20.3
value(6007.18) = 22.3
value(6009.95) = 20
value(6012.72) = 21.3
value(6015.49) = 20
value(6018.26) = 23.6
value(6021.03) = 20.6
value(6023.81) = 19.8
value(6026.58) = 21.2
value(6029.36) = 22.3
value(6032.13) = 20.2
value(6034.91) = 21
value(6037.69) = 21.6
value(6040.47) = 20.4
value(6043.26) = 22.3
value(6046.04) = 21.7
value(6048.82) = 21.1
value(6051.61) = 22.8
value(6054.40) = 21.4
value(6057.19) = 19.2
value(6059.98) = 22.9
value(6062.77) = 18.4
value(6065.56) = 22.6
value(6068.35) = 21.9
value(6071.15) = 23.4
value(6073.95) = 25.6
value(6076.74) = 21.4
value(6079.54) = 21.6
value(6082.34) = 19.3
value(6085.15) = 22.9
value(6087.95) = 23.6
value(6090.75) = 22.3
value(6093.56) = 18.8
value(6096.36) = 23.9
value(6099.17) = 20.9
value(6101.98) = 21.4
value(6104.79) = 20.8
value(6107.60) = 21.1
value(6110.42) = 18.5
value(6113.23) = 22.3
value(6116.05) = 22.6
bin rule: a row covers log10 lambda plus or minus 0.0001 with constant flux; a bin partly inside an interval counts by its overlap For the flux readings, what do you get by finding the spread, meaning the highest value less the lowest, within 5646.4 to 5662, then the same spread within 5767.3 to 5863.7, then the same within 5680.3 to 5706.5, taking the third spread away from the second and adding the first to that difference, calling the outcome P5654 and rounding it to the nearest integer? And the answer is 4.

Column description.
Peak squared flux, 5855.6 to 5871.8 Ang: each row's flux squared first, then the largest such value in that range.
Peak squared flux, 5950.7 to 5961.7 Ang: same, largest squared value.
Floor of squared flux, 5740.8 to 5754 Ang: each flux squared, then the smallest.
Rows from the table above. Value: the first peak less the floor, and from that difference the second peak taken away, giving -361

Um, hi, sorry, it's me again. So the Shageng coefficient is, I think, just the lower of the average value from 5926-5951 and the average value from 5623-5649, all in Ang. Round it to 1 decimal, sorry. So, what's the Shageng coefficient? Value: 19.8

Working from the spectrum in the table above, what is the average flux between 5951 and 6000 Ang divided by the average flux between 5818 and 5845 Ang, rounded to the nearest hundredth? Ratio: 0.97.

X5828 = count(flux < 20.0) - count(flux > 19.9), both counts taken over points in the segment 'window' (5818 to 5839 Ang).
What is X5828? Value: -6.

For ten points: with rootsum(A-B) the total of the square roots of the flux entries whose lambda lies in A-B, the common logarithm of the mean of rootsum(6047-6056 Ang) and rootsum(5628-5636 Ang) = 1.14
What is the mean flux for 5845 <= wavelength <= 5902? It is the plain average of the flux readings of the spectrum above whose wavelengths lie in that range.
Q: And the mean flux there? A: 19.6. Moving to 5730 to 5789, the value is 21.1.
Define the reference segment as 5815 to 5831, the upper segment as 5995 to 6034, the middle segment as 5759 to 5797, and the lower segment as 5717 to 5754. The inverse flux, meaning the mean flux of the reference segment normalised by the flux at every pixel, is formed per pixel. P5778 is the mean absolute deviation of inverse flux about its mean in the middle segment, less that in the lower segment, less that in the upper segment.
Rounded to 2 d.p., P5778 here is -0.04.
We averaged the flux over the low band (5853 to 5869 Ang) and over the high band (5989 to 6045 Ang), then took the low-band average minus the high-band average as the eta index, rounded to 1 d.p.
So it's -1.2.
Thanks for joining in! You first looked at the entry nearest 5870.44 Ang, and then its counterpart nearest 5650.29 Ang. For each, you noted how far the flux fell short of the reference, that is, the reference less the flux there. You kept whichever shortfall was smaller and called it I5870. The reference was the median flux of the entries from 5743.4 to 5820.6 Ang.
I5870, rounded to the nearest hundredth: -1.90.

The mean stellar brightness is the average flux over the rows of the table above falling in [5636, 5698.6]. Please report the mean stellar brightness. 19.4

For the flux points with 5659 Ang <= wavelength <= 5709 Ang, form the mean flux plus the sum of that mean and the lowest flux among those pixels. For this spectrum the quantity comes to 55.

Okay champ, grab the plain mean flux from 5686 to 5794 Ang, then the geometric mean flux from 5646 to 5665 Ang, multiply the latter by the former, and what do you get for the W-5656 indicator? 410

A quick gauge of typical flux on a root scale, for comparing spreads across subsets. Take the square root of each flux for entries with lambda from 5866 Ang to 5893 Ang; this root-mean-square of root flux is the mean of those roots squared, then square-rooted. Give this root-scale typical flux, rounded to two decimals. 4.41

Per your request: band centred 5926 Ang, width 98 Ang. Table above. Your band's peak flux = 24.2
